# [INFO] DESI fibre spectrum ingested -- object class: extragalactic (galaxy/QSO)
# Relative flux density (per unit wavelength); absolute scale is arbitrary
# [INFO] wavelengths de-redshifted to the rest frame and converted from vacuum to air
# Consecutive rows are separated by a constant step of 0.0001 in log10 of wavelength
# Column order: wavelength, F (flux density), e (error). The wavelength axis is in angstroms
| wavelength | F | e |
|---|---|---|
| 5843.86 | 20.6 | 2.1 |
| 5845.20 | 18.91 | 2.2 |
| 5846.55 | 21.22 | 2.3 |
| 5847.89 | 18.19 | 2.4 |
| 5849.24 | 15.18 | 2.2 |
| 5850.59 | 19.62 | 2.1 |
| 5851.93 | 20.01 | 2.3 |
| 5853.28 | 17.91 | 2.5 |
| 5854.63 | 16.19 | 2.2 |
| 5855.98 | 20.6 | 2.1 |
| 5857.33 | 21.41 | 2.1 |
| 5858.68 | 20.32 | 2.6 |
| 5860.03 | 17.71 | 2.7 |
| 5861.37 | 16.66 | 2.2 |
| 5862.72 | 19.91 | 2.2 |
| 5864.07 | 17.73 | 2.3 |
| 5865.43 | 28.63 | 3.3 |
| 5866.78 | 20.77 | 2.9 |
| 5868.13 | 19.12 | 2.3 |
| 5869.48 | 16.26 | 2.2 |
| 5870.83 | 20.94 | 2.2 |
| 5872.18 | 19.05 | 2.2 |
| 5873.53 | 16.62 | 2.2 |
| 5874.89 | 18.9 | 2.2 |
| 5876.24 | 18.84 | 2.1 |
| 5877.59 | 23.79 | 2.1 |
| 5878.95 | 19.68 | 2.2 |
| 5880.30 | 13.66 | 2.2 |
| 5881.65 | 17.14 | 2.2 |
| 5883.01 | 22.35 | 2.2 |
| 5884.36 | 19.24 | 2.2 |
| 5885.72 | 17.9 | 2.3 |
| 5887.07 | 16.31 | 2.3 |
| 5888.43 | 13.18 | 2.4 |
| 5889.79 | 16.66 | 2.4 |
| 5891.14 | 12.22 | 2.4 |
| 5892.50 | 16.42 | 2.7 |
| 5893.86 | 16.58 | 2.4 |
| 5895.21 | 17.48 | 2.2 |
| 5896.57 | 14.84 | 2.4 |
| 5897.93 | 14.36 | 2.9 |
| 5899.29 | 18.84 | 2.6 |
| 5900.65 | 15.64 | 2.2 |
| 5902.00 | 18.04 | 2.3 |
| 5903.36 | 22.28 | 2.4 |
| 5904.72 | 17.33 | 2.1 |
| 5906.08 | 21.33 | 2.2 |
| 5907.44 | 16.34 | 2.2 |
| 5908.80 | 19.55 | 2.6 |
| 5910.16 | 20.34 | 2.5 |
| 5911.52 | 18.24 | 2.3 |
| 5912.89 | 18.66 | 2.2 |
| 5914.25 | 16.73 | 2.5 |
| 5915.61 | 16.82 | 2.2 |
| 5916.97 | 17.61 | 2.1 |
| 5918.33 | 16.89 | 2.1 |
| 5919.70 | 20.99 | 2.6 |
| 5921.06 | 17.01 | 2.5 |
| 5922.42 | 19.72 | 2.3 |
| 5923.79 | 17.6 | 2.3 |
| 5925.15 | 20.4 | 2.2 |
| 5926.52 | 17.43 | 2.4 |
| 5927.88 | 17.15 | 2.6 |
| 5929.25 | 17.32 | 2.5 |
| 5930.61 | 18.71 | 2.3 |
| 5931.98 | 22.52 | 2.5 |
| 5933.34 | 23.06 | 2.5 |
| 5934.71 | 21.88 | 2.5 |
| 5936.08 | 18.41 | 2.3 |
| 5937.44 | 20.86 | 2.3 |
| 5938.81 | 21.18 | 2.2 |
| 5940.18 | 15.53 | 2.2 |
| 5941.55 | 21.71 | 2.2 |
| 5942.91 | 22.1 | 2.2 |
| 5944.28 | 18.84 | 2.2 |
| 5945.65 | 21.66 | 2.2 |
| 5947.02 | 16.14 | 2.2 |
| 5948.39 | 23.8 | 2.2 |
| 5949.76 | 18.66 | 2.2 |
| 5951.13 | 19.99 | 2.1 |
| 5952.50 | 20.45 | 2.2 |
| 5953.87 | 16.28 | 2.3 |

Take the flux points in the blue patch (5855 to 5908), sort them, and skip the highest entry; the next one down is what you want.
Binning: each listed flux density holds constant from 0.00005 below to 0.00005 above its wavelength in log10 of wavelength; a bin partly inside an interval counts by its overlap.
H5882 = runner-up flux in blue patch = 23.79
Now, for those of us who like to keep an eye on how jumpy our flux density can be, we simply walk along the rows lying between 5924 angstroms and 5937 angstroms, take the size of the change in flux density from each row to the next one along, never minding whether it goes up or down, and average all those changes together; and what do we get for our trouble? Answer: 1.7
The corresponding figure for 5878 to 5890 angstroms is 3.4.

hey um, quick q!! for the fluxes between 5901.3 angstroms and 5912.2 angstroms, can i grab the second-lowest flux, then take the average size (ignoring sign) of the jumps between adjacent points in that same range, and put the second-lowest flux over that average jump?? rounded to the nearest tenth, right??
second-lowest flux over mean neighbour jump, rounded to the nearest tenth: 5.0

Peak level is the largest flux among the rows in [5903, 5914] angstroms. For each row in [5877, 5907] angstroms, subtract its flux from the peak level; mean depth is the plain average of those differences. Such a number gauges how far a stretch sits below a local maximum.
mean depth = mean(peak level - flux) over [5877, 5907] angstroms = 4.8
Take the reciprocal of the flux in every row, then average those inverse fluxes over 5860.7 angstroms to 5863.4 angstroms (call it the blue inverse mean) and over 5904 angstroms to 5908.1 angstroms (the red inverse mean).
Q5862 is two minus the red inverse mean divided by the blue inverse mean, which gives 1.00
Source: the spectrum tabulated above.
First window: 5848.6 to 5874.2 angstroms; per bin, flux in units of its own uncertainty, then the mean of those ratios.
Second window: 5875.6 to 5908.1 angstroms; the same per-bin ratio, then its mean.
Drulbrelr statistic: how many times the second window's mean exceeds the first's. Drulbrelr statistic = 0.934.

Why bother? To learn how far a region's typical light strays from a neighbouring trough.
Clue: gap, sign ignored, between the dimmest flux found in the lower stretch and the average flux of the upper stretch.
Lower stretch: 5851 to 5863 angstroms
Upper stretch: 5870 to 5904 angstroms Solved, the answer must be 1.4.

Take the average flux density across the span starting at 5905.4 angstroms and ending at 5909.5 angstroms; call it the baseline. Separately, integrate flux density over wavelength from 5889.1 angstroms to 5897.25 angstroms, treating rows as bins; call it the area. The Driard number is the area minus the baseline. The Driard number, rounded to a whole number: 109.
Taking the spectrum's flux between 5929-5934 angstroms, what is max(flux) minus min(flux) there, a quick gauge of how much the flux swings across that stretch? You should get 5.7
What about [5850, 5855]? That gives 3.8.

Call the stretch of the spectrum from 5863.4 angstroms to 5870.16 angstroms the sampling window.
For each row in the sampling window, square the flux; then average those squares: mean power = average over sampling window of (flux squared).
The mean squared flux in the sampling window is 439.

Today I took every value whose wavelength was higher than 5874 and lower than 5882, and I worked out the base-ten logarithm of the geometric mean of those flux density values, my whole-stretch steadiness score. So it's 1.265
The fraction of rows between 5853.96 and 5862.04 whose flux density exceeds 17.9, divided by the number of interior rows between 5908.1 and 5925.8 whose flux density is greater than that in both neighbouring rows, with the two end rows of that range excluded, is 0.10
